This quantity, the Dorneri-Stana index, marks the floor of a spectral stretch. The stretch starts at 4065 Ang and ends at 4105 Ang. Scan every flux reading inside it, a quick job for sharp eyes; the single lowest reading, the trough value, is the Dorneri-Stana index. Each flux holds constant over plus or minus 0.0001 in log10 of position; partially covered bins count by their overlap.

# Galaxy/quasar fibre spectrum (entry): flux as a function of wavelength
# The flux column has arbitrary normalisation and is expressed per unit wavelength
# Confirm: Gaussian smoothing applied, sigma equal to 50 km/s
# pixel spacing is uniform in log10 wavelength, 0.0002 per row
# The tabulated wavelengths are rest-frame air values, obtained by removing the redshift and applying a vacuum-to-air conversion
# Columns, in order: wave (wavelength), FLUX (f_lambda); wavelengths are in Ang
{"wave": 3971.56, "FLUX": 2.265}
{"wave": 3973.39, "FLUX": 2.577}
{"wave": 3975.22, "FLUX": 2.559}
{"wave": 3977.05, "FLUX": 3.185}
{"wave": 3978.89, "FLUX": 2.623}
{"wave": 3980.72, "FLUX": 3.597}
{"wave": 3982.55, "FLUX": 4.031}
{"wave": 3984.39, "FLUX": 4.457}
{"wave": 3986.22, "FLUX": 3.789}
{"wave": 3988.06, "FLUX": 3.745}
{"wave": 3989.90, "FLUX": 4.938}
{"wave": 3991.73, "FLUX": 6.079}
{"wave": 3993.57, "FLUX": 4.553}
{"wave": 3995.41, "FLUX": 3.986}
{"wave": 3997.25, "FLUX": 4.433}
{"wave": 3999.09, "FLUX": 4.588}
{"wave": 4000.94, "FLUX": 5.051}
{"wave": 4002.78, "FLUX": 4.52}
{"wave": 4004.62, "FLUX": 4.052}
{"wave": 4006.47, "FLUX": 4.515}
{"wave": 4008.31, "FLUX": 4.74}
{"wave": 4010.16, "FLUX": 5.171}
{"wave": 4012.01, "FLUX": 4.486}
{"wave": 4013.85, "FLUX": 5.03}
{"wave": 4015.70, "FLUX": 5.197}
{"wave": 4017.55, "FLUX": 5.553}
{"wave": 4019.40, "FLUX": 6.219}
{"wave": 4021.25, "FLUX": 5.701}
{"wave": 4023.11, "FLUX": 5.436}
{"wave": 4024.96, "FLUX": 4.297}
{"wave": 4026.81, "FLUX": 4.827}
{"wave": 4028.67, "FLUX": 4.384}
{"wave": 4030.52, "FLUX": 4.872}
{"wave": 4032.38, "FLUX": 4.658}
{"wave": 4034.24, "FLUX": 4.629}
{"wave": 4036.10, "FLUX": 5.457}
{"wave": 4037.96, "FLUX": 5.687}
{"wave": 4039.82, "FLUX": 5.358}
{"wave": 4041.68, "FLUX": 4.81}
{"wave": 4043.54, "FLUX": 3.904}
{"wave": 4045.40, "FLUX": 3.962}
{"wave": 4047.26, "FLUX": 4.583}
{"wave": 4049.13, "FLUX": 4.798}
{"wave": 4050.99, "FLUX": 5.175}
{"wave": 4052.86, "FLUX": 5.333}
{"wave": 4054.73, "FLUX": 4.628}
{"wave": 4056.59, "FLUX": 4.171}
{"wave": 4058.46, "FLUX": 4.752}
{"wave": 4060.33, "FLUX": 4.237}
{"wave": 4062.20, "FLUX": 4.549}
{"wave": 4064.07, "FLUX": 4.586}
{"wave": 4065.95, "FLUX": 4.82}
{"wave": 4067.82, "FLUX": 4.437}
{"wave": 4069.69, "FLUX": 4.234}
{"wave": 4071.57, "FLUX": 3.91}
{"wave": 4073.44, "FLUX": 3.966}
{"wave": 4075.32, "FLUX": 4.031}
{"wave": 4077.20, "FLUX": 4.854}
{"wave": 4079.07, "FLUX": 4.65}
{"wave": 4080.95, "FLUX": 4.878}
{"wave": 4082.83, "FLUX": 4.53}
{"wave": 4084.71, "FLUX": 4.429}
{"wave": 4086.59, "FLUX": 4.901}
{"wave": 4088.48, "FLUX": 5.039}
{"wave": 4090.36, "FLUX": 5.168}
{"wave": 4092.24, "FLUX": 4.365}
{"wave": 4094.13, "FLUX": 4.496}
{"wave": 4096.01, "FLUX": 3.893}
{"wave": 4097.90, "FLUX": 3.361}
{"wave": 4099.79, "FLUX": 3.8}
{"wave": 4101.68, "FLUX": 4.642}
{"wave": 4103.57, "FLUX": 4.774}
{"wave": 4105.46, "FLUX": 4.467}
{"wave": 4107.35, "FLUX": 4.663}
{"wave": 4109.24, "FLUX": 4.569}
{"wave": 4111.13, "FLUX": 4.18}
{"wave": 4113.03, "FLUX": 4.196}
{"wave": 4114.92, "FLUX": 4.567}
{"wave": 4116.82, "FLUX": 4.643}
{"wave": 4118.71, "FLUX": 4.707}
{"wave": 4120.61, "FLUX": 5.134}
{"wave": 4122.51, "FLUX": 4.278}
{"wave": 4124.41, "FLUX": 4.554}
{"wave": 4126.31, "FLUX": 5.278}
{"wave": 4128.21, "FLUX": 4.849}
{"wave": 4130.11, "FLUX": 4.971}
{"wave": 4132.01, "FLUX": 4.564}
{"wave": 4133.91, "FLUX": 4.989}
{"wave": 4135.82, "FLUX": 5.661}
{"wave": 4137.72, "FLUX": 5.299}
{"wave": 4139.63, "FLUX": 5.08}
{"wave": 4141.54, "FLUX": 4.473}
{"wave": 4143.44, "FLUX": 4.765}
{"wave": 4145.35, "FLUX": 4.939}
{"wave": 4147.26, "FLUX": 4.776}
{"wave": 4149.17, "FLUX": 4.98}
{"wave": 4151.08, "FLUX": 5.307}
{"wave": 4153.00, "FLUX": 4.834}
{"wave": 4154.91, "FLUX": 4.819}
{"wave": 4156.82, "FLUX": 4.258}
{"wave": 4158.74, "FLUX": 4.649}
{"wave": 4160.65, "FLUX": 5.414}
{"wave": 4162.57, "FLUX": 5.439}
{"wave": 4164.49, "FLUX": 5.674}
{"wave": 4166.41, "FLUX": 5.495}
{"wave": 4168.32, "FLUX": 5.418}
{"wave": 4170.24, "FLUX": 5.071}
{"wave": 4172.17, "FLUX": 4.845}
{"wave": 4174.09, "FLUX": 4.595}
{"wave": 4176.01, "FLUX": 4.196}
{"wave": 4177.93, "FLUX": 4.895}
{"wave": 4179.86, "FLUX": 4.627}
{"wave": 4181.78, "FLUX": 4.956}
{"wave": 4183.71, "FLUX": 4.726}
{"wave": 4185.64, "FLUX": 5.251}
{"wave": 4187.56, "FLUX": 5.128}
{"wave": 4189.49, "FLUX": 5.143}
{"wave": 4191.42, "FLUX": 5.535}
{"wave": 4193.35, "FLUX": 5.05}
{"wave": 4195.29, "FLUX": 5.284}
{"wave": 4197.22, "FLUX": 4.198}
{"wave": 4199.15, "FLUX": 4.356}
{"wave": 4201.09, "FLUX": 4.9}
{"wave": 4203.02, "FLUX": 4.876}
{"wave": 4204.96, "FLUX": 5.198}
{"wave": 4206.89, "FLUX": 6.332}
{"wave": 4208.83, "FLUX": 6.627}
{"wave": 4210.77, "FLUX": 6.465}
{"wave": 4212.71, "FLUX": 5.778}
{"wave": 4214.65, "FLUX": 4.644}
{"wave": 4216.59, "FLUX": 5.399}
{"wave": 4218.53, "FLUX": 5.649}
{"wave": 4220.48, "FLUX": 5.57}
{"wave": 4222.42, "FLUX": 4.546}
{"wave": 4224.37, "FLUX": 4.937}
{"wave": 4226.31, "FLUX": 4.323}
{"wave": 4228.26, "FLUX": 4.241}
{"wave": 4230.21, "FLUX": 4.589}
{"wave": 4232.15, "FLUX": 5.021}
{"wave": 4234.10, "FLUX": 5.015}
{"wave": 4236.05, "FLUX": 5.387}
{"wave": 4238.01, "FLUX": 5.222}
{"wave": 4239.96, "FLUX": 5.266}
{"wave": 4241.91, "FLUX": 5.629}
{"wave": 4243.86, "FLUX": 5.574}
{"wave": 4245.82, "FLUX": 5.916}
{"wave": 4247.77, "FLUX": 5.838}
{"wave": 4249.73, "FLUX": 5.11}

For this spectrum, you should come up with 3.361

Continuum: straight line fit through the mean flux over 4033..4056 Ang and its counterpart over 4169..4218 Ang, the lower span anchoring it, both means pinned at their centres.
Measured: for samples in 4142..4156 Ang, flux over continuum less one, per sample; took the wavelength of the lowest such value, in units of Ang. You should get 4143.44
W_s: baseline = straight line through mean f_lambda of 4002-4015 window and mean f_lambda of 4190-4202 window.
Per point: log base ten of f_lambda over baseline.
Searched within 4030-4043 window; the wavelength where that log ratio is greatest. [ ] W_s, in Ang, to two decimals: 4037.96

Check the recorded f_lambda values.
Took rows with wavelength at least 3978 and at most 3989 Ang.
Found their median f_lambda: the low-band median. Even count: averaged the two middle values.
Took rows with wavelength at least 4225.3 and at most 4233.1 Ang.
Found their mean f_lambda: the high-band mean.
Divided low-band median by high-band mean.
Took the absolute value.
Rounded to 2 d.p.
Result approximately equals 0.83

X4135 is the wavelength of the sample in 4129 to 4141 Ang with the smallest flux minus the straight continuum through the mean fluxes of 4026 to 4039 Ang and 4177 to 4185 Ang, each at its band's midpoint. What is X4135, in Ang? 4132.01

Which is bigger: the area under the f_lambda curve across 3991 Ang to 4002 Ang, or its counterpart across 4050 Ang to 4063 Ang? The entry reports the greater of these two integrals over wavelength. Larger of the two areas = 61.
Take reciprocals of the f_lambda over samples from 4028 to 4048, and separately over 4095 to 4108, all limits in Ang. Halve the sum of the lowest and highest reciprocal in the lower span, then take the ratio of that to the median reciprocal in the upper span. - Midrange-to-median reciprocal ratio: 0.96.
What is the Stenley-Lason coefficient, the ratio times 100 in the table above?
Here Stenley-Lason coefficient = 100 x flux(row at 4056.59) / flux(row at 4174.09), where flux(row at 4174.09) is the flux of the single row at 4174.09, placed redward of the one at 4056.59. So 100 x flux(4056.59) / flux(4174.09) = 91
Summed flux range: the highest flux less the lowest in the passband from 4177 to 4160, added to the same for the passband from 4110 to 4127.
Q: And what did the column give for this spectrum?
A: 2.6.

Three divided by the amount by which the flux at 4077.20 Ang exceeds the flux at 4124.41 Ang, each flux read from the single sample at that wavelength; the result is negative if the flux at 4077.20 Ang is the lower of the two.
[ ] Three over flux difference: 10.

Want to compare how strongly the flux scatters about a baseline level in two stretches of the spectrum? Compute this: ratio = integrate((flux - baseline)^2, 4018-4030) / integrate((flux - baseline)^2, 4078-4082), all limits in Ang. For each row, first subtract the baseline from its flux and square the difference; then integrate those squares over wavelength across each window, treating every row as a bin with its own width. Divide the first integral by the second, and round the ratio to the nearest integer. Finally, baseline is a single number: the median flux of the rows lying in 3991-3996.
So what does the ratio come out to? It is 43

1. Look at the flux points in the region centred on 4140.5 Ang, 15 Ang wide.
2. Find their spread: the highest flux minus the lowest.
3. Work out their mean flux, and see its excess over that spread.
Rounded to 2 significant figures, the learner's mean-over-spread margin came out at 3.8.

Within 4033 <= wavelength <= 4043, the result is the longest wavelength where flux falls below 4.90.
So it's 4041.68 Ang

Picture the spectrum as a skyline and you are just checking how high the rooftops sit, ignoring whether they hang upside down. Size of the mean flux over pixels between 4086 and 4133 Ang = 4.6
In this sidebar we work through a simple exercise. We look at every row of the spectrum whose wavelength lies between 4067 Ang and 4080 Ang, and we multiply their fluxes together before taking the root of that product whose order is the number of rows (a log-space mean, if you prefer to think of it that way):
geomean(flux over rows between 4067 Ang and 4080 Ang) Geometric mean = 4.28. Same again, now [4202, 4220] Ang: 5.62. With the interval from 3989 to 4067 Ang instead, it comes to 4.80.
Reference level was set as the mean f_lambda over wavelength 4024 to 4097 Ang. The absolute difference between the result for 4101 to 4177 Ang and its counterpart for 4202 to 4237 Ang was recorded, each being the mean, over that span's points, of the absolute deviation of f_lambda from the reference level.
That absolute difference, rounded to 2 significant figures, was 0.36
